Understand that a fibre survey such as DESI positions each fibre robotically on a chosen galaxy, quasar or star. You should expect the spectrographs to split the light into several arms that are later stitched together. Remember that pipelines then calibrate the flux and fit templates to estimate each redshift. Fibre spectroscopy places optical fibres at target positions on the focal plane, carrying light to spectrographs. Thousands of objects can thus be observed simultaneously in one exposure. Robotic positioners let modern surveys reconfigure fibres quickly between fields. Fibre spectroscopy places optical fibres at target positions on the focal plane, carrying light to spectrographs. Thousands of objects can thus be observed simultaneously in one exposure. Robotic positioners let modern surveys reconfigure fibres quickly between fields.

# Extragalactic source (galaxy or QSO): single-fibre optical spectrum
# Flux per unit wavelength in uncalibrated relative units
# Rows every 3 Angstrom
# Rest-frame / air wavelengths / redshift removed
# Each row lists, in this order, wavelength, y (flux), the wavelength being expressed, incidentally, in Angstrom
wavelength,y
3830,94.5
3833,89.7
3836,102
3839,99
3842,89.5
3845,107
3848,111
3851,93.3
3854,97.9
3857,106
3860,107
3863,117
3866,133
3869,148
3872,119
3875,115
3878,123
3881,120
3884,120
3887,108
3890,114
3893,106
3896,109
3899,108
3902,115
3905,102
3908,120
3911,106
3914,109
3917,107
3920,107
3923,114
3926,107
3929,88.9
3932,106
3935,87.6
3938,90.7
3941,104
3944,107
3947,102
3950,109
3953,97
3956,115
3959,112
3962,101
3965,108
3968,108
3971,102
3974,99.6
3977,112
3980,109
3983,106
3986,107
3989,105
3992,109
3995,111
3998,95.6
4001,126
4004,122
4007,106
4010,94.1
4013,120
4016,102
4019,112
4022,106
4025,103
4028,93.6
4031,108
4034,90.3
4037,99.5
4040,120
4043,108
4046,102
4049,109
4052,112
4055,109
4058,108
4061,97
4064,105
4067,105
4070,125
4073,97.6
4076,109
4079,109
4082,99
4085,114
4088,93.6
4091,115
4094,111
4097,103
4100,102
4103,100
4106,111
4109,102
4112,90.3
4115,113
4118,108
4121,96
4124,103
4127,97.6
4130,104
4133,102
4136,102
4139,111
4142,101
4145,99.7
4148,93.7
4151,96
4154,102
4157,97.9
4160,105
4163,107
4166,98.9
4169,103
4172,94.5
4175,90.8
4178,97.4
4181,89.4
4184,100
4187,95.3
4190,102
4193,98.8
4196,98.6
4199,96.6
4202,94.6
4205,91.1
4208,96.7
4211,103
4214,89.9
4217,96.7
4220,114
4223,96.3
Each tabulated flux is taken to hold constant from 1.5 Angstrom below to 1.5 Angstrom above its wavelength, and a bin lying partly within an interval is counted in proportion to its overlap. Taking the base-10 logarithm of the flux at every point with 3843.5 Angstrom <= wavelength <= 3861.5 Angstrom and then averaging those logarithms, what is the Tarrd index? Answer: 2.02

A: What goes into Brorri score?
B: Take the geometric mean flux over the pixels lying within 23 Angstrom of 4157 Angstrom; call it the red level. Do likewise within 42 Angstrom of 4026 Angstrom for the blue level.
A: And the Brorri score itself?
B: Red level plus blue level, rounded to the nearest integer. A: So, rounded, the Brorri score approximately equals 206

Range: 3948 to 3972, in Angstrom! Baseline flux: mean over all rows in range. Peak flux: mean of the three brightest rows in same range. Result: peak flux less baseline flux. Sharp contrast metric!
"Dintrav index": 5.5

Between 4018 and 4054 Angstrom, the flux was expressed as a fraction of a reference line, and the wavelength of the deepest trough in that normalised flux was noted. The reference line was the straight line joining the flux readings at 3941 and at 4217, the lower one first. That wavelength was 4034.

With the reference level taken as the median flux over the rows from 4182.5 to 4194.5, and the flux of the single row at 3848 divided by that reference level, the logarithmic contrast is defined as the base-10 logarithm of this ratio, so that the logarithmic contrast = 0.05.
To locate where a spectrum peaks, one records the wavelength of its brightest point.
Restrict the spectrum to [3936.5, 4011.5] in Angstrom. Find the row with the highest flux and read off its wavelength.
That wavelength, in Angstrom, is 4001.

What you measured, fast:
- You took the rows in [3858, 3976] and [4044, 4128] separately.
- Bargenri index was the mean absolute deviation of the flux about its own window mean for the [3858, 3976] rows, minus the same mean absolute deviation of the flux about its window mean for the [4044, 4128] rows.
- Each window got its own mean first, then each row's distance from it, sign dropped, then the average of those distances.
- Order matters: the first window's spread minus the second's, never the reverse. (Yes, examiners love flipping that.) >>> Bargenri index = 2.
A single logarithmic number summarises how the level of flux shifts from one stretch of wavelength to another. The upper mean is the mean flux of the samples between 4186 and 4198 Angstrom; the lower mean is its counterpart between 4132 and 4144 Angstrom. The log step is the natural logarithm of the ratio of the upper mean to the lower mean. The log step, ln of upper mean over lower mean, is -0.05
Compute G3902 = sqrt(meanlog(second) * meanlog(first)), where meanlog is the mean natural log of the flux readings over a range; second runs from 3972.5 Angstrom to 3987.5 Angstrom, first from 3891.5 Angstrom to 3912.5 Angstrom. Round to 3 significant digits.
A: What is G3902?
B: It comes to 4.68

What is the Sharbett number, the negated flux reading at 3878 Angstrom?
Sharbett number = -123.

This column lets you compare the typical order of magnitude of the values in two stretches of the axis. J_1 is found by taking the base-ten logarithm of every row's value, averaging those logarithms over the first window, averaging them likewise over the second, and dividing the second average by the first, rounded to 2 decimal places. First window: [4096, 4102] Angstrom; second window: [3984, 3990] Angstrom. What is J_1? 1.01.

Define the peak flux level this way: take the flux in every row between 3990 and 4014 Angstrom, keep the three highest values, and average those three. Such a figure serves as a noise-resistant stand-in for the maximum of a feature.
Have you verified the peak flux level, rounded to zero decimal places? 123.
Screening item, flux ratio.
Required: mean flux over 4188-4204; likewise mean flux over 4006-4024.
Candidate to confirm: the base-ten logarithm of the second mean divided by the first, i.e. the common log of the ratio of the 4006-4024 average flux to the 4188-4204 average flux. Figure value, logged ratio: 0.04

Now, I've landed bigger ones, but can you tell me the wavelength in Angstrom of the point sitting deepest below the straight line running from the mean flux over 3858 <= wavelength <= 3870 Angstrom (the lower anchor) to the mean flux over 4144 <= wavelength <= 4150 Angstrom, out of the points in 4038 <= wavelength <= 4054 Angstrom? 4046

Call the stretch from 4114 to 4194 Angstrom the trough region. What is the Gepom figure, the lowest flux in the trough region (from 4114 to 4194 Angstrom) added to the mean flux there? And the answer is 190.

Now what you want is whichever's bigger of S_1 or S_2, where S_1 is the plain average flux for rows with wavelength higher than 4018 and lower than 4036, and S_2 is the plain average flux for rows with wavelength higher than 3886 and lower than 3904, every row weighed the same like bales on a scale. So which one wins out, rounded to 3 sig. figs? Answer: 110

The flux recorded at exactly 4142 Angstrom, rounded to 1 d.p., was 101.0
